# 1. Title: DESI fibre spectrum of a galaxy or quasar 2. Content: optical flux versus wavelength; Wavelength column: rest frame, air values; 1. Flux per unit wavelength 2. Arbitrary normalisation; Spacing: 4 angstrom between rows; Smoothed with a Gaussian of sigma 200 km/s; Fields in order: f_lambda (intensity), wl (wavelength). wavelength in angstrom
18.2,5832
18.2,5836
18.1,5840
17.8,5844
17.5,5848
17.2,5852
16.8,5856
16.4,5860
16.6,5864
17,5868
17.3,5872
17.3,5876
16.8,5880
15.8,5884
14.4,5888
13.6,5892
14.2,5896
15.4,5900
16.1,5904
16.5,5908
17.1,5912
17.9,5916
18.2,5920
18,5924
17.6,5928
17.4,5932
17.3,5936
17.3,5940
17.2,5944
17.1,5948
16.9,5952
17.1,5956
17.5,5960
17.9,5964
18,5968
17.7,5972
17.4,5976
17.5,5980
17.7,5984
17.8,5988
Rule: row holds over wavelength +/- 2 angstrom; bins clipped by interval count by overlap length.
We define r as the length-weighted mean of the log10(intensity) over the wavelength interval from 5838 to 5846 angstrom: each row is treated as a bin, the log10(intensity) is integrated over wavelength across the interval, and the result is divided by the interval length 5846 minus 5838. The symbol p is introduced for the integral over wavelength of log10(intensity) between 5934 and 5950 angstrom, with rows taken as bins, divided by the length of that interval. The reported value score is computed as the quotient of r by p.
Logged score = 1.01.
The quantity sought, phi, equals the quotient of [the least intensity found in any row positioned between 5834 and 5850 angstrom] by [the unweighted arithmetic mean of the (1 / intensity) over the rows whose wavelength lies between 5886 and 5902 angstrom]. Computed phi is 251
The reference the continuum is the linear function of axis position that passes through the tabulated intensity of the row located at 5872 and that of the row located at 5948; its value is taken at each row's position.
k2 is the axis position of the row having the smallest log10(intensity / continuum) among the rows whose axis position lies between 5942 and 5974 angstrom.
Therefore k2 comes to 5952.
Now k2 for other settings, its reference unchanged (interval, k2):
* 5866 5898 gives 5892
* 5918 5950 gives 5948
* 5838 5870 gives 5860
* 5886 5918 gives 5892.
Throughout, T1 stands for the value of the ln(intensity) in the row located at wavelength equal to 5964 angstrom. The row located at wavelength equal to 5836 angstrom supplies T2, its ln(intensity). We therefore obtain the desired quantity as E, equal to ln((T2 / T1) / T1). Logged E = -1.054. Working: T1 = 2.88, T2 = 2.90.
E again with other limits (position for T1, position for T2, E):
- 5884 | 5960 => -0.979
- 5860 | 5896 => -1.082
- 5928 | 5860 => -1.079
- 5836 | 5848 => -1.079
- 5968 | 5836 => -1.058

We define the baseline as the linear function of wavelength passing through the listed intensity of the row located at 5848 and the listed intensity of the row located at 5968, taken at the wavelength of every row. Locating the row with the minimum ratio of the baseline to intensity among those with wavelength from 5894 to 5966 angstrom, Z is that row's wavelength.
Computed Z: 5920 angstrom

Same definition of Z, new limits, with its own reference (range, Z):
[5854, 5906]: 5872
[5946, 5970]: 5968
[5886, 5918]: 5916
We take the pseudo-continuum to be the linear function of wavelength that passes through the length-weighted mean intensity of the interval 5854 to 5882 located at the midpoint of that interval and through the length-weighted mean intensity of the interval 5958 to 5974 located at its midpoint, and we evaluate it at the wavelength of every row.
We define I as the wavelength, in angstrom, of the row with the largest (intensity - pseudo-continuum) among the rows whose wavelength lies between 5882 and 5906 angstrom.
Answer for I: 5904 angstrom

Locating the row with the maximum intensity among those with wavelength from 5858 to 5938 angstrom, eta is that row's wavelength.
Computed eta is 5920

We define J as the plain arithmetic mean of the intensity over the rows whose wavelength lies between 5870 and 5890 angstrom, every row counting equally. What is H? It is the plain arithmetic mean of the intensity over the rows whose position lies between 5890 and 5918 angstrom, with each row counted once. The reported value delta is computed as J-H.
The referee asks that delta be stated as 0.5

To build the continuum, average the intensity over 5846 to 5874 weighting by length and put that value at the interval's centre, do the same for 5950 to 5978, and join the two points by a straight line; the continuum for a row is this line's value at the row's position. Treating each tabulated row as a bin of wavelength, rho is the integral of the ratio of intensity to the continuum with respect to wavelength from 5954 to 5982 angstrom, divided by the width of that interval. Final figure 1.00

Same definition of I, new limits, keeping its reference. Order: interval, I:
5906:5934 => 5920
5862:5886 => 5872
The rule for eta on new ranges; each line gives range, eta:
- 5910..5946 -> 5920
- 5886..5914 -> 5912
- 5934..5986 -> 5968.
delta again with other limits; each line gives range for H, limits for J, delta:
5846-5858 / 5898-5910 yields -1.2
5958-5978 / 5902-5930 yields -0.4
